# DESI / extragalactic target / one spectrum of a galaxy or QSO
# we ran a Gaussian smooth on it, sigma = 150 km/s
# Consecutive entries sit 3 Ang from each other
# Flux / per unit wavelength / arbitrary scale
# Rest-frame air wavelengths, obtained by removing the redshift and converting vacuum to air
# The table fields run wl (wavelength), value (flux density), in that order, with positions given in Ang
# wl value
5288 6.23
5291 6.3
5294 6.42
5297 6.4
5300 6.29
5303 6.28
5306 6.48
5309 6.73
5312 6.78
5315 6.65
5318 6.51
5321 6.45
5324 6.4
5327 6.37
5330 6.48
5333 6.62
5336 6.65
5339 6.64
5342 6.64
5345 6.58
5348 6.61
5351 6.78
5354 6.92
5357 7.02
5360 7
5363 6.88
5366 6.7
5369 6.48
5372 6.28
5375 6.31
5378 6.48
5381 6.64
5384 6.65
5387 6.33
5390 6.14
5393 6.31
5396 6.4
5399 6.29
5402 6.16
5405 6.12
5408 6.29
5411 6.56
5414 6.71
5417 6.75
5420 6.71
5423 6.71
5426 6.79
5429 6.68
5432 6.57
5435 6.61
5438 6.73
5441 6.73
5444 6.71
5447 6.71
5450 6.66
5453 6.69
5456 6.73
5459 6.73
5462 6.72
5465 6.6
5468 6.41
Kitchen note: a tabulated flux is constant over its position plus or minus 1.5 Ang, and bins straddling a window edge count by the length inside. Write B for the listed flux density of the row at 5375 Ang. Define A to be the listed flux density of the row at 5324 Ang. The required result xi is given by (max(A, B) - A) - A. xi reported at -6.4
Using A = 6.4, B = 6.31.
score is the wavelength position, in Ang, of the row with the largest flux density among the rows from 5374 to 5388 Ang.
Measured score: 5384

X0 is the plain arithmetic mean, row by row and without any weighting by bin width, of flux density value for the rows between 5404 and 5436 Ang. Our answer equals 6.59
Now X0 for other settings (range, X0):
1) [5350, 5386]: 6.68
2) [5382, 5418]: 6.39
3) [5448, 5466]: 6.69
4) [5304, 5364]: 6.66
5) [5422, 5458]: 6.69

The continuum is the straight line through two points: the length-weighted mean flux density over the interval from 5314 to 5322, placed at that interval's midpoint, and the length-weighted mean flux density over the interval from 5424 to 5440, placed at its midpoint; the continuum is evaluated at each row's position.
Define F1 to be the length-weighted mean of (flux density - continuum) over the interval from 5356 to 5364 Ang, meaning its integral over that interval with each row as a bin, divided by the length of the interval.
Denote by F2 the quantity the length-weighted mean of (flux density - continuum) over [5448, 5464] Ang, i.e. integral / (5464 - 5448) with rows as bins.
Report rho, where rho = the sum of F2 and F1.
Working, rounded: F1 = 0.38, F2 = -0.01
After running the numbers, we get 0.37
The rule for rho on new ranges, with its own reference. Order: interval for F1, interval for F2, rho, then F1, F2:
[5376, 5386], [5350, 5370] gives 0.20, -0.05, 0.25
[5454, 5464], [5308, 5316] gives 0.20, 0.01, 0.20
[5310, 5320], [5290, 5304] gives -0.06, 0.11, -0.17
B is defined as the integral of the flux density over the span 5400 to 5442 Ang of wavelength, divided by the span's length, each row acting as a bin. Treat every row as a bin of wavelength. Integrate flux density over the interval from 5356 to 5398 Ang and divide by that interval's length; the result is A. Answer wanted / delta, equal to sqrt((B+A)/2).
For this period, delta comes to 2.560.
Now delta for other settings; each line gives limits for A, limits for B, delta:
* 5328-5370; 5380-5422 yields 2.564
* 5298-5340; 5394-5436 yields 2.554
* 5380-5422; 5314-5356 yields 2.553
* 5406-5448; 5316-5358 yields 2.576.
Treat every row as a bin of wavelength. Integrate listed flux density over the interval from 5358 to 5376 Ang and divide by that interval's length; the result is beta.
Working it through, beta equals 6.63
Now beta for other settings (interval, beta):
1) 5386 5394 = 6.25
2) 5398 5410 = 6.23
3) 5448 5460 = 6.70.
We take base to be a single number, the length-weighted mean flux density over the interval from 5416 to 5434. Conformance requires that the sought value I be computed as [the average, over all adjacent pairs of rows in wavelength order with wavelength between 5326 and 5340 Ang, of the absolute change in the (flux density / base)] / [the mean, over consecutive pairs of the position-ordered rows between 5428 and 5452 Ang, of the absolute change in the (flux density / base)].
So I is 1.5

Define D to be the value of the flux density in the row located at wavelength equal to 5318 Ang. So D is 6.51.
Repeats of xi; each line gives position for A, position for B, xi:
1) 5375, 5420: -5.9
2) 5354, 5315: -6.9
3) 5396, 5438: -6.1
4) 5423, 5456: -6.7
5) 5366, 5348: -6.7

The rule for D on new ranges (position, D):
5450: 6.66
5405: 6.12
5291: 6.3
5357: 7.02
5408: 6.29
